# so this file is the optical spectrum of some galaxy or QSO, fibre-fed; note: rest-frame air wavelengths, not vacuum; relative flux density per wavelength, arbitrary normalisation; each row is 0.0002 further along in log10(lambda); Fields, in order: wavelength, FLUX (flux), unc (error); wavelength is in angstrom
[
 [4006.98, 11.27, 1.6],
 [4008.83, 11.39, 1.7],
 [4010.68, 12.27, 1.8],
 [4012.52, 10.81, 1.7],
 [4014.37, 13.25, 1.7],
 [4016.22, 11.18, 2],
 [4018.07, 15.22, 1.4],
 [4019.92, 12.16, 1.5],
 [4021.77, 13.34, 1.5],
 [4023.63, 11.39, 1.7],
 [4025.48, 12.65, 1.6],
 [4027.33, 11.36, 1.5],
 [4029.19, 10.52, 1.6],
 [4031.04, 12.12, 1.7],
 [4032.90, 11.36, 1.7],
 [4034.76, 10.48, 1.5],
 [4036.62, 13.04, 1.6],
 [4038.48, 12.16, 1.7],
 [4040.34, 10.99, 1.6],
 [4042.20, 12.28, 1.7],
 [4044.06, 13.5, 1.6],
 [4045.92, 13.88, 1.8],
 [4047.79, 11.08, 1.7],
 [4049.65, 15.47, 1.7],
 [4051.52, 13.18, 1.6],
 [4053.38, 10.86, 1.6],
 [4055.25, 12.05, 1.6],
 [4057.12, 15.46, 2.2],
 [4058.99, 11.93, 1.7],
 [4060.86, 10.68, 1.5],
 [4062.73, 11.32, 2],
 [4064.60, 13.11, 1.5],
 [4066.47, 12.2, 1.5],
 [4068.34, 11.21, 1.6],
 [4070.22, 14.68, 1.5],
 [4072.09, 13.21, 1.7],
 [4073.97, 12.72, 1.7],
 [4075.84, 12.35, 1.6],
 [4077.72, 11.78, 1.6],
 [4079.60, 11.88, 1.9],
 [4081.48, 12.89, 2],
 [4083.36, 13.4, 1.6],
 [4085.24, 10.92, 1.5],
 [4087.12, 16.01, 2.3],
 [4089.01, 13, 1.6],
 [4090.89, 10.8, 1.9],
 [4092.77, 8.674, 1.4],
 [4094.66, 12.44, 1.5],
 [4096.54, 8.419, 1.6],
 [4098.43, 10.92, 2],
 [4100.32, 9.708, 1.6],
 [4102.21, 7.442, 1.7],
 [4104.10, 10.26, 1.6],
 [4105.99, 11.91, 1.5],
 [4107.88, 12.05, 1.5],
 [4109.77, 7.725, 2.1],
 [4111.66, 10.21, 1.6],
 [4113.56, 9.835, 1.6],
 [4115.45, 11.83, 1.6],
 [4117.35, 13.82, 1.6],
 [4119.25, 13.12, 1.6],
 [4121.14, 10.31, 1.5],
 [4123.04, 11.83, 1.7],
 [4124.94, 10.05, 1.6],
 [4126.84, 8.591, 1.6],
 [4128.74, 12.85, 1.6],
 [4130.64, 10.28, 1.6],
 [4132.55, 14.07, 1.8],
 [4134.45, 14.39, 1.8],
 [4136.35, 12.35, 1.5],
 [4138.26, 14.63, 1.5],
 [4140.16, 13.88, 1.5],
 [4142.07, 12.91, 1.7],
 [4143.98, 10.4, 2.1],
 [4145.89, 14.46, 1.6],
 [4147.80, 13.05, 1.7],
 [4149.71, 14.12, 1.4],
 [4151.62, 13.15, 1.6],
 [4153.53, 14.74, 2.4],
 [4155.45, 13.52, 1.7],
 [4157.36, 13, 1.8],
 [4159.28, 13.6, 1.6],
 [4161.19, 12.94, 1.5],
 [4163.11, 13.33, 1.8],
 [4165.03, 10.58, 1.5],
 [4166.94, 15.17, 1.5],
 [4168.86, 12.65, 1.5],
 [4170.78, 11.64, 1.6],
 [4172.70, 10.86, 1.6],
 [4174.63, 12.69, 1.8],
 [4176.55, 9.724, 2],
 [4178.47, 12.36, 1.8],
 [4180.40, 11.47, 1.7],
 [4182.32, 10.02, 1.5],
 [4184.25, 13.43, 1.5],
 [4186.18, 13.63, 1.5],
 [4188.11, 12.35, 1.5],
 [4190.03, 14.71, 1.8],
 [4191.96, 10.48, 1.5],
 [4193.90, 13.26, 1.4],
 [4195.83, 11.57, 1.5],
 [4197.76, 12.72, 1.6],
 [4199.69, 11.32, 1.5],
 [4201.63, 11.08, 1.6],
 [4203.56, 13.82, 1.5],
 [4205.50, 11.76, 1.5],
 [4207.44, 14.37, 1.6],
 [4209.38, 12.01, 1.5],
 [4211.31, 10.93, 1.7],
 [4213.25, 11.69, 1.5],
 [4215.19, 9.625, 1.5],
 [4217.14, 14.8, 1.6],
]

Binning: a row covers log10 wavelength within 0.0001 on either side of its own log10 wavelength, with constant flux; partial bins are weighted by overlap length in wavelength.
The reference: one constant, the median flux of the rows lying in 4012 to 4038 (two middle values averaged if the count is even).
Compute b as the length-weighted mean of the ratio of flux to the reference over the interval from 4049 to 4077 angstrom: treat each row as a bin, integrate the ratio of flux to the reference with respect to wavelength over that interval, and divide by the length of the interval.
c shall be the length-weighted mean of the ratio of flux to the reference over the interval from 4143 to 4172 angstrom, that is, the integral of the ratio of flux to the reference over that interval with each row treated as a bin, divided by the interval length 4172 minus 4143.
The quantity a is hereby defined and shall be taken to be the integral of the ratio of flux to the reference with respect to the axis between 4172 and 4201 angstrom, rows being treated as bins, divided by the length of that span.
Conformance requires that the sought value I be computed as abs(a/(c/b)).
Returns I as 0.99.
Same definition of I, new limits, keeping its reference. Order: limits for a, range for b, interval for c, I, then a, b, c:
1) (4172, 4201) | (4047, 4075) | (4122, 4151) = 1.03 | 1.02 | 1.07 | 1.066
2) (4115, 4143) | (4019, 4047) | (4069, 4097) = 1.03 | 1.05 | 1.03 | 1.043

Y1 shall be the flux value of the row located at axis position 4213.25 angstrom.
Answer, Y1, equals 11.69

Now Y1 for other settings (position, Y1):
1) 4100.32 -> 9.708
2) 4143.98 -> 10.4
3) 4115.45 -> 11.83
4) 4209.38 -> 12.01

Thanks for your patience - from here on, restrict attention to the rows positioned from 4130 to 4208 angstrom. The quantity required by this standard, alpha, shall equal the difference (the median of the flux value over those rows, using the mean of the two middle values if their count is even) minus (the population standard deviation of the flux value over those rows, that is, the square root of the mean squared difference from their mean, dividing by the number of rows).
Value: 11.5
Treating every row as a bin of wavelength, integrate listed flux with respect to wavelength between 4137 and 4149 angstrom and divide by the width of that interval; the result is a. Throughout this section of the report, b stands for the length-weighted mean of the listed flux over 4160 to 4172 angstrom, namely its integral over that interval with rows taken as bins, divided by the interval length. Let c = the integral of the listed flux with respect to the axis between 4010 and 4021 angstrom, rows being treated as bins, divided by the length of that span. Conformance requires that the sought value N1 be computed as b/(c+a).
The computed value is 0.494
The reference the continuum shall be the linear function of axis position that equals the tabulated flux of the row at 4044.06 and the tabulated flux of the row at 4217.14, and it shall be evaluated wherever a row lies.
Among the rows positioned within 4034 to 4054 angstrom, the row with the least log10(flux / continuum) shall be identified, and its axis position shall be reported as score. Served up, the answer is 4034.76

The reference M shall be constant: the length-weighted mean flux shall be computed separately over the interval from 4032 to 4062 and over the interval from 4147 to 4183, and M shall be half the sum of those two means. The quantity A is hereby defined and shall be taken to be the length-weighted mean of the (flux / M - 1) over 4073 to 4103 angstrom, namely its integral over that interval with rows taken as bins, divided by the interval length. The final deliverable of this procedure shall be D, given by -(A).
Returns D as 0.08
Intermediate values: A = -0.08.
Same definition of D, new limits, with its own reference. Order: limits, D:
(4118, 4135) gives 0.06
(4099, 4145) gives 0.08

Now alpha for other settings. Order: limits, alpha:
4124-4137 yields 10.3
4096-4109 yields 8.7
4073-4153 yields 10.0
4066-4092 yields 11.2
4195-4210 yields 10.8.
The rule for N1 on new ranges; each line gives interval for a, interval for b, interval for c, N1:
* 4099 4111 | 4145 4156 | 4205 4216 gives 0.639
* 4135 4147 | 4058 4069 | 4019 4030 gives 0.470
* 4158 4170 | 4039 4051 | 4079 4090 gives 0.493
